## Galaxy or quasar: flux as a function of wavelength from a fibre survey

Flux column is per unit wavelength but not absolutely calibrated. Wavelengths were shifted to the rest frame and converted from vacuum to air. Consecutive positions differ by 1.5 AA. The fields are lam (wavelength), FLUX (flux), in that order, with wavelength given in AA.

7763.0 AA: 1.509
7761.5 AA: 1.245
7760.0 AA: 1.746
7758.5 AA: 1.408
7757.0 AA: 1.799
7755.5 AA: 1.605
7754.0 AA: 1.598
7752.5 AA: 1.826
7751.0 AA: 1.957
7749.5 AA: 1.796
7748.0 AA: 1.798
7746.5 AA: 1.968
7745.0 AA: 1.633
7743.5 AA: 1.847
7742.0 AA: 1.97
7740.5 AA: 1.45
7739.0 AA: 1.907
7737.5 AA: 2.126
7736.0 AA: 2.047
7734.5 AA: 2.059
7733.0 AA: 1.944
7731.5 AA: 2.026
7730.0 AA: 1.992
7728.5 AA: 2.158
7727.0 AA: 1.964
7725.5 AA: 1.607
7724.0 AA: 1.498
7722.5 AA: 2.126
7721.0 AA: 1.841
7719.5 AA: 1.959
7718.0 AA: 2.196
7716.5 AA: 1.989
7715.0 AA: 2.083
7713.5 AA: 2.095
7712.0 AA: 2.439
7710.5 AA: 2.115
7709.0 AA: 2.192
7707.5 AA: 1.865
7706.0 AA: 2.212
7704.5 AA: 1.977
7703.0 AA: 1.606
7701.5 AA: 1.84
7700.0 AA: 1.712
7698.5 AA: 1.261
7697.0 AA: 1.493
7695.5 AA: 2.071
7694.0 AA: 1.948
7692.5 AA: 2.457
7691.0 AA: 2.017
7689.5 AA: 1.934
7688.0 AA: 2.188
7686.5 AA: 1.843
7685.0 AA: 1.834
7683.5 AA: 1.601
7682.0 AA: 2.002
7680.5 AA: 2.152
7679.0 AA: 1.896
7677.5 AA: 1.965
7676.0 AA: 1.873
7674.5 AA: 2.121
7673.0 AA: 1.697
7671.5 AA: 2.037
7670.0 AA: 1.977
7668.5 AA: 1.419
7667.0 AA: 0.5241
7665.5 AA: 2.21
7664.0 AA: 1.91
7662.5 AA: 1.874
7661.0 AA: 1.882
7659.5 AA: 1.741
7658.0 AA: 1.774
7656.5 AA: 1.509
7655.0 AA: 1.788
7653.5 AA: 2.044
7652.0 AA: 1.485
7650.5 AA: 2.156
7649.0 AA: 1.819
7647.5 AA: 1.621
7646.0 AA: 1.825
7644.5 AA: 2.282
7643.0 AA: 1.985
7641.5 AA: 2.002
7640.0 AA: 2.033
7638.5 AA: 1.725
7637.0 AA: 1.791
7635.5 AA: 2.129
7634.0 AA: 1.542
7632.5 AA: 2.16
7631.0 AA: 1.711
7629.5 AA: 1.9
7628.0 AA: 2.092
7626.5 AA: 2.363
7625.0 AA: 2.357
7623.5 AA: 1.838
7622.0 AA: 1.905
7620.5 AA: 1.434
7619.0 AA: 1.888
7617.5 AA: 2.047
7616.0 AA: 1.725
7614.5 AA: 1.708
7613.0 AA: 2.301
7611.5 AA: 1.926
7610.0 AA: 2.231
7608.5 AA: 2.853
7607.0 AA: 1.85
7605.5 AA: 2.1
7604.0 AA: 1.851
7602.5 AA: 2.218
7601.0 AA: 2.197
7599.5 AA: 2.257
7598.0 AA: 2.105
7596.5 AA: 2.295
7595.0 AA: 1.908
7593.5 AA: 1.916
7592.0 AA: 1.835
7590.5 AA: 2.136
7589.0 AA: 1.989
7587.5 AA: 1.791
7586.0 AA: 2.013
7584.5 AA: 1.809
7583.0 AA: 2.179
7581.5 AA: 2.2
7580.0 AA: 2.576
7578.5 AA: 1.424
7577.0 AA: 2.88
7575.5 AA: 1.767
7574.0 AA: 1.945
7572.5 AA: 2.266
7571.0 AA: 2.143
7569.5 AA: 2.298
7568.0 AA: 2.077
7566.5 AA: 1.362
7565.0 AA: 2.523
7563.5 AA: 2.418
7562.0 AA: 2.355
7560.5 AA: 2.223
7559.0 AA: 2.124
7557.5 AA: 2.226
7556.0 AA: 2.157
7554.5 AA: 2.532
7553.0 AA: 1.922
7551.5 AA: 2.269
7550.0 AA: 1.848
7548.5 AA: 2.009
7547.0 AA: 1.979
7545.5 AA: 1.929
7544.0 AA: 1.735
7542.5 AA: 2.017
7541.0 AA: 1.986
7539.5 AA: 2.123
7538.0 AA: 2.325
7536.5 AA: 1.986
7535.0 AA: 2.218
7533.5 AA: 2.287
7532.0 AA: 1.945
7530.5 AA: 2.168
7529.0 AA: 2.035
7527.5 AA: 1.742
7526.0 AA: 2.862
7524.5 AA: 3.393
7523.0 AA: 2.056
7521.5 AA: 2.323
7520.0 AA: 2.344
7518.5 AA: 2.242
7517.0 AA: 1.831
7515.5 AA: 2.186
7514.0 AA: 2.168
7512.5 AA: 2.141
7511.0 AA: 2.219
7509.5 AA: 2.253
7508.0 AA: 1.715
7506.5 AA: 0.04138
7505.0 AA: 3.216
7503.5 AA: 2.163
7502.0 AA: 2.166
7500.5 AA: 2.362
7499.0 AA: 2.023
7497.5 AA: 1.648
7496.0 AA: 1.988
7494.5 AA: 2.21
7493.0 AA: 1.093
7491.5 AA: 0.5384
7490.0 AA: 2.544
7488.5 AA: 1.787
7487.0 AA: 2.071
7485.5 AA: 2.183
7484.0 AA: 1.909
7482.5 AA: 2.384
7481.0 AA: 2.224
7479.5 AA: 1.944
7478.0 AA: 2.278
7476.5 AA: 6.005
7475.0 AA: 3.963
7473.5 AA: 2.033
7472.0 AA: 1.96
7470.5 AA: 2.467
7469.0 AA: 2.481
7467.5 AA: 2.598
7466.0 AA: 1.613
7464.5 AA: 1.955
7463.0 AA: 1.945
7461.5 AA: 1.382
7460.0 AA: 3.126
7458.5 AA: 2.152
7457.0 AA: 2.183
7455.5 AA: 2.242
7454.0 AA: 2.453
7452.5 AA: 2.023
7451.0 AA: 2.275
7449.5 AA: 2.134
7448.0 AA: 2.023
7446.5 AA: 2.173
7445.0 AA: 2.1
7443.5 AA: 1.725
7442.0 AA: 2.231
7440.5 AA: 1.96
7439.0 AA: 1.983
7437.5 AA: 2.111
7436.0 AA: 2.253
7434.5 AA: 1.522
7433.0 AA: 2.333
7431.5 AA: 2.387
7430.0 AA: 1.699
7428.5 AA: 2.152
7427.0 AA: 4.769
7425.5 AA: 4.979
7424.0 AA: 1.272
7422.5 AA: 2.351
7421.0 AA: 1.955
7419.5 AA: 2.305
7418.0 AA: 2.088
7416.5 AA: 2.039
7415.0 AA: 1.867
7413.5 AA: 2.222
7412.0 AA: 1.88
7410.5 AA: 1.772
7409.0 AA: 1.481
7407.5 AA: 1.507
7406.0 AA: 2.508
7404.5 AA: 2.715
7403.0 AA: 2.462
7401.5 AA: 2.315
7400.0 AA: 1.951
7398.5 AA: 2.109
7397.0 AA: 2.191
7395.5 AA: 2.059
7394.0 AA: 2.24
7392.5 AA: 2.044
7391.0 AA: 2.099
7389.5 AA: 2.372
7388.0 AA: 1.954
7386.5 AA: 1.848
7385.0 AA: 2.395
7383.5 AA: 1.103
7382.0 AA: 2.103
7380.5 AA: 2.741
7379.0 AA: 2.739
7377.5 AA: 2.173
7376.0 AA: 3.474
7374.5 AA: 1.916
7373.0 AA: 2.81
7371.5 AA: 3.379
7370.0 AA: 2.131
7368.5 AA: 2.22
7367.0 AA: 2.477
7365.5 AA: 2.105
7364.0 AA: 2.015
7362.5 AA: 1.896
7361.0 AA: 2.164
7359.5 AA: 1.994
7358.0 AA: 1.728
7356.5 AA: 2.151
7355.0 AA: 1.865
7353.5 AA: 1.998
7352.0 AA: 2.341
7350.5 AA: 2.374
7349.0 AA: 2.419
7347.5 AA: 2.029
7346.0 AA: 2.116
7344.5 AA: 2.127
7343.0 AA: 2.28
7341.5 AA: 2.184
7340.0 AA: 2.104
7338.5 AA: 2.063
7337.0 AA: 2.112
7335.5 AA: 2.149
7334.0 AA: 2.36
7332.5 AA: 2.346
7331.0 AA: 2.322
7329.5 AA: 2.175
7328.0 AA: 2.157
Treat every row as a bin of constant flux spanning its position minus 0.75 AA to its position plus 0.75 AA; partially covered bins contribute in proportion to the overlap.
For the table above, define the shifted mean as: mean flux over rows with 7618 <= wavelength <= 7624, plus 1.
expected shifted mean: 2.77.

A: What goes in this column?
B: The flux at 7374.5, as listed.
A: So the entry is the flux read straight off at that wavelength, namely 1.916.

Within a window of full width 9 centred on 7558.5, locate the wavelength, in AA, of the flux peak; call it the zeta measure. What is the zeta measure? 7554.5 AA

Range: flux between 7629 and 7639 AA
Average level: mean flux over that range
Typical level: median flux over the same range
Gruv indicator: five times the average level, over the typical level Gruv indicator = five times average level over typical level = 5.17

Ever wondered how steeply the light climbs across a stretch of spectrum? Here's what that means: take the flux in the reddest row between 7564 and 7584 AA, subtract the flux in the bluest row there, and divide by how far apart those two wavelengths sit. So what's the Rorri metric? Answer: -0.02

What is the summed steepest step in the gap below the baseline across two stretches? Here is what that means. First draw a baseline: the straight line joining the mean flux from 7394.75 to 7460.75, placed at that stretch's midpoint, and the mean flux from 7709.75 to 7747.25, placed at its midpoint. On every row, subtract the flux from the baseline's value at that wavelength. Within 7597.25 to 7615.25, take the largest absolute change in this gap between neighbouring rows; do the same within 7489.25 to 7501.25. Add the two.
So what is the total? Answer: 3.0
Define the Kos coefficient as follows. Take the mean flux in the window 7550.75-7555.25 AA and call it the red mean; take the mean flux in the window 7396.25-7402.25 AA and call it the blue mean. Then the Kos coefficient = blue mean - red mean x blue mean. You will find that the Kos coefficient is -2.7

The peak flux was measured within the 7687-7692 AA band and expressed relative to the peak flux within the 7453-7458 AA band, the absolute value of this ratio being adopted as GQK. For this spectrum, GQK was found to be 0.89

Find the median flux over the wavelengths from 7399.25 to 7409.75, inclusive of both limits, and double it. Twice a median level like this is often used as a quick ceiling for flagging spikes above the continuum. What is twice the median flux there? 4.63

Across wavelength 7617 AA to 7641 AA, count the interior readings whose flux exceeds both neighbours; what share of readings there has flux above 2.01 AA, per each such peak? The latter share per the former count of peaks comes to 0.11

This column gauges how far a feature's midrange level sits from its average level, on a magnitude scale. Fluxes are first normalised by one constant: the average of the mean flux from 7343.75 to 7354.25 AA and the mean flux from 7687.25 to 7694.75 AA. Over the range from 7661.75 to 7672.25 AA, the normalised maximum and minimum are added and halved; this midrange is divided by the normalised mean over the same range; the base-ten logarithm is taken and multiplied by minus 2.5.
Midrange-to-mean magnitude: 0.241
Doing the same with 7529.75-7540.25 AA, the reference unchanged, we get 0.008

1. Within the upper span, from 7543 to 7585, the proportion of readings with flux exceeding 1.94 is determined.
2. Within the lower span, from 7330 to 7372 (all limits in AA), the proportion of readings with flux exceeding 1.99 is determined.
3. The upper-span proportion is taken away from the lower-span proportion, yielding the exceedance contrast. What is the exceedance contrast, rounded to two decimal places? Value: 0.18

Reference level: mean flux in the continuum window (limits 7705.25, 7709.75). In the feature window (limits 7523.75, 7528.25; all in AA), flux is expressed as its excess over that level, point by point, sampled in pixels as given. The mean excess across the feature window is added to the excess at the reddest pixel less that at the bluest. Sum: -1.1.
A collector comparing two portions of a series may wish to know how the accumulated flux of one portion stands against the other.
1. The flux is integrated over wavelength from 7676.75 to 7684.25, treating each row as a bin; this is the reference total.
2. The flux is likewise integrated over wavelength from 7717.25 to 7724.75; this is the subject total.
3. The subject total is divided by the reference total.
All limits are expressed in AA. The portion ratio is 1.00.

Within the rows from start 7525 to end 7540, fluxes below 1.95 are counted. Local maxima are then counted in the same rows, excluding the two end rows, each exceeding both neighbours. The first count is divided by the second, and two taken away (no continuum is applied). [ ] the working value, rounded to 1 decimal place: -1.3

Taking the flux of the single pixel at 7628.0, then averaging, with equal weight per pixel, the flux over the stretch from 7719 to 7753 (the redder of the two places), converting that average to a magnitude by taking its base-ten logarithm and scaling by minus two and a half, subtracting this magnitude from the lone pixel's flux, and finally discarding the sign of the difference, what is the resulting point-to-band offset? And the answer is 2.78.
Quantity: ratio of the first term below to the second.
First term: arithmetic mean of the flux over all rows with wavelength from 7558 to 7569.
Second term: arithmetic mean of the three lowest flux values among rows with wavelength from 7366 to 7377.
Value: 1.03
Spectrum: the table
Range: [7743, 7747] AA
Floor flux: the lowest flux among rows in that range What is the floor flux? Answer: 1.633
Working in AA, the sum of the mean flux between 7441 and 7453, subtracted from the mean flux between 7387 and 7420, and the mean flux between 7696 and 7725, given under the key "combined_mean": 1.93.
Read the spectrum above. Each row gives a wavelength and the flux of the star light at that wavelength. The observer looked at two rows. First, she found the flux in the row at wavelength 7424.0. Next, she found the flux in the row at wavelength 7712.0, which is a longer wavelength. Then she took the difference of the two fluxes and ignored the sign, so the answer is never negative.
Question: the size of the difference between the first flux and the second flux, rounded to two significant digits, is 1.2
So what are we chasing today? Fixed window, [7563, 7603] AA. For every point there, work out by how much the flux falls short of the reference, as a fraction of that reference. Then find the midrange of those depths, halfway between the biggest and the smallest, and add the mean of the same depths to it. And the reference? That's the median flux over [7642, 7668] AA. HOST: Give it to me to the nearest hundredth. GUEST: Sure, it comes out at -0.31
